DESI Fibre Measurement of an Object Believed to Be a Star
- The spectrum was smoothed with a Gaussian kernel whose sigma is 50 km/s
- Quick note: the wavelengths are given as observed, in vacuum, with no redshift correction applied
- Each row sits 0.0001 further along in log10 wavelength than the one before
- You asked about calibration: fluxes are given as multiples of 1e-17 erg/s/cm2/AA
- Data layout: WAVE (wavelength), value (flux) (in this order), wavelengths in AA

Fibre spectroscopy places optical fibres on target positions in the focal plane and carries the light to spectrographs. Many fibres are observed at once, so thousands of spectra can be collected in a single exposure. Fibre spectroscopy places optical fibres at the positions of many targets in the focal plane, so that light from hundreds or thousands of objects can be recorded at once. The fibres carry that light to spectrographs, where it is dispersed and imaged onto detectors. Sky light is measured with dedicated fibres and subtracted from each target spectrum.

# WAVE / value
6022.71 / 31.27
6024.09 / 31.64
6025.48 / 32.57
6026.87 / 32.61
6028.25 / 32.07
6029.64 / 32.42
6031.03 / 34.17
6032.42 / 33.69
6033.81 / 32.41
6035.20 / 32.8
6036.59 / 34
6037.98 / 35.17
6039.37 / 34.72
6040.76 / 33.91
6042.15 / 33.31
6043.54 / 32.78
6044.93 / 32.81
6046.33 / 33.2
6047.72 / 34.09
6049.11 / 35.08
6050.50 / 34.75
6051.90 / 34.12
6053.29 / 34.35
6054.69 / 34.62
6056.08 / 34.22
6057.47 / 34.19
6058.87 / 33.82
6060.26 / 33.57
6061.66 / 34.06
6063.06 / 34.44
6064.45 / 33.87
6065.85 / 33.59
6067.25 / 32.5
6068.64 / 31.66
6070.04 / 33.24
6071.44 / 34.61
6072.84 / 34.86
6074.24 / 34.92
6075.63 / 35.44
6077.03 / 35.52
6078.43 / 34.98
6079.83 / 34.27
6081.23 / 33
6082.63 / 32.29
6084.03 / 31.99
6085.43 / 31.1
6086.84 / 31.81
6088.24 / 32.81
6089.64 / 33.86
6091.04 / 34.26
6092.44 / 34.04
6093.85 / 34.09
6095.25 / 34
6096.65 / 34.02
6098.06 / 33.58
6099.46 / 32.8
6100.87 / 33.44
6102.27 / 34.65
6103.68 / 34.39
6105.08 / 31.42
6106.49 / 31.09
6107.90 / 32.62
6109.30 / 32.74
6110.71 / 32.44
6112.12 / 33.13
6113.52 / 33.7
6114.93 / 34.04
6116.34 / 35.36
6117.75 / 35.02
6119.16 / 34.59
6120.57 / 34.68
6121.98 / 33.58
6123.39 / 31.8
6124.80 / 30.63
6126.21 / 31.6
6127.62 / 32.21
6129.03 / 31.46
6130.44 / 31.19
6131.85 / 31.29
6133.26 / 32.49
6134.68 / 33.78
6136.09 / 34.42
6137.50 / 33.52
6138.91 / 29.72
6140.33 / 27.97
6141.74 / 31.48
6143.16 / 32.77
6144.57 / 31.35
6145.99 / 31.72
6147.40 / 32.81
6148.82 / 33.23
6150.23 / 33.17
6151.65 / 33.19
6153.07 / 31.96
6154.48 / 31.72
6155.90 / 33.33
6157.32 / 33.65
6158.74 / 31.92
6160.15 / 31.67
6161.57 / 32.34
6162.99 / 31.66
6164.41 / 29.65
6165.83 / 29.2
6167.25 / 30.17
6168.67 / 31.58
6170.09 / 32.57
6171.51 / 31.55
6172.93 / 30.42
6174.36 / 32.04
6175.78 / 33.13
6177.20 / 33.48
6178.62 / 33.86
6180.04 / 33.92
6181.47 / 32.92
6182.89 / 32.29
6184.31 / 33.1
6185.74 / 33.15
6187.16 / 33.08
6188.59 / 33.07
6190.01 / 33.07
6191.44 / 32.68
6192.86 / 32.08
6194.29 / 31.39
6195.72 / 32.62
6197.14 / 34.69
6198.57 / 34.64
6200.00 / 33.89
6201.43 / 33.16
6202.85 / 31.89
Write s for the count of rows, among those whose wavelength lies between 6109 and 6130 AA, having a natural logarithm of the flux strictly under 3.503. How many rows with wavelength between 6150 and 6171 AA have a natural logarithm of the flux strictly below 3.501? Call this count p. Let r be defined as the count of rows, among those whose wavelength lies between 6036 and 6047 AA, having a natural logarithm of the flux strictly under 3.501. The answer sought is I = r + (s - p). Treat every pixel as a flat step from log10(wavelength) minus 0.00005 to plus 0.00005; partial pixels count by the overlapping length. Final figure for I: -1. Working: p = 11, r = 2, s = 8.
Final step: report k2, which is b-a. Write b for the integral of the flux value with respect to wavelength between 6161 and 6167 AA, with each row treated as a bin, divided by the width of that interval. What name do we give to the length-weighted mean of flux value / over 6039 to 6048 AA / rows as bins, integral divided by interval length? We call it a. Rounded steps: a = 33.5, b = 30.6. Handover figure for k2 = -2.9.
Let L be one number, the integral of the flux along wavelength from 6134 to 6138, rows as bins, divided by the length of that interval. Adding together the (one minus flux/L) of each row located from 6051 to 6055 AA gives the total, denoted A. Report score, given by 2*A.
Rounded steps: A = -0.03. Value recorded -0.1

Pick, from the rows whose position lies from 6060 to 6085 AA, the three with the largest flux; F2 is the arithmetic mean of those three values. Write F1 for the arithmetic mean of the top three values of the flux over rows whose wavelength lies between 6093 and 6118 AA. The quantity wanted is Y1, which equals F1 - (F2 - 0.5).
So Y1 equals 0.2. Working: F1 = 35.0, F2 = 35.3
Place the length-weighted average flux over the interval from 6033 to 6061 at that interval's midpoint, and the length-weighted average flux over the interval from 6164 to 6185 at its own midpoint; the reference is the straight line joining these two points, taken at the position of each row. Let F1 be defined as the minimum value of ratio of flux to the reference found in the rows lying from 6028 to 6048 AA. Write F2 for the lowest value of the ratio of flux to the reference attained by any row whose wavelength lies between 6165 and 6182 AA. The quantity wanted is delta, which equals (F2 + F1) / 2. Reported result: 0.923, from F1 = 0.939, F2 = 0.91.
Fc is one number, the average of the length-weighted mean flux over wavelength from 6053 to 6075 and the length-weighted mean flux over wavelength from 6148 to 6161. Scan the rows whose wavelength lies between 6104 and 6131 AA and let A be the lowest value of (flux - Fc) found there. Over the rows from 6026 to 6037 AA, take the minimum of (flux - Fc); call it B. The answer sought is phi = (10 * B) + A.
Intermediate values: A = -2.6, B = -1.2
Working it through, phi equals -15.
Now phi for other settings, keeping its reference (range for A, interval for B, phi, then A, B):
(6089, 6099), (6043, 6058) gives -5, 0.3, -0.5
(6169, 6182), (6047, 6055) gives 5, -2.9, 0.8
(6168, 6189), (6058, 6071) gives -19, -2.9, -1.6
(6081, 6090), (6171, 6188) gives -31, -2.2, -2.9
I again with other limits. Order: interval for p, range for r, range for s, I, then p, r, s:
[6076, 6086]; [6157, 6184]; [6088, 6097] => 12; 4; 15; 1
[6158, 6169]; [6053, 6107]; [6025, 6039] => 9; 8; 11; 6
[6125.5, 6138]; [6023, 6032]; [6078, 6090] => 5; 6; 5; 6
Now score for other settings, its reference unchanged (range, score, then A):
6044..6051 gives 0.0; 0.00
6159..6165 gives 0.6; 0.31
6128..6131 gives 0.3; 0.16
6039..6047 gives 0.2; 0.09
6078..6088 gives 0.5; 0.25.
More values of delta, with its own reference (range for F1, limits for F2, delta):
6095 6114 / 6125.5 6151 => 0.901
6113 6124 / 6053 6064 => 0.983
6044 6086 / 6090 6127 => 0.934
